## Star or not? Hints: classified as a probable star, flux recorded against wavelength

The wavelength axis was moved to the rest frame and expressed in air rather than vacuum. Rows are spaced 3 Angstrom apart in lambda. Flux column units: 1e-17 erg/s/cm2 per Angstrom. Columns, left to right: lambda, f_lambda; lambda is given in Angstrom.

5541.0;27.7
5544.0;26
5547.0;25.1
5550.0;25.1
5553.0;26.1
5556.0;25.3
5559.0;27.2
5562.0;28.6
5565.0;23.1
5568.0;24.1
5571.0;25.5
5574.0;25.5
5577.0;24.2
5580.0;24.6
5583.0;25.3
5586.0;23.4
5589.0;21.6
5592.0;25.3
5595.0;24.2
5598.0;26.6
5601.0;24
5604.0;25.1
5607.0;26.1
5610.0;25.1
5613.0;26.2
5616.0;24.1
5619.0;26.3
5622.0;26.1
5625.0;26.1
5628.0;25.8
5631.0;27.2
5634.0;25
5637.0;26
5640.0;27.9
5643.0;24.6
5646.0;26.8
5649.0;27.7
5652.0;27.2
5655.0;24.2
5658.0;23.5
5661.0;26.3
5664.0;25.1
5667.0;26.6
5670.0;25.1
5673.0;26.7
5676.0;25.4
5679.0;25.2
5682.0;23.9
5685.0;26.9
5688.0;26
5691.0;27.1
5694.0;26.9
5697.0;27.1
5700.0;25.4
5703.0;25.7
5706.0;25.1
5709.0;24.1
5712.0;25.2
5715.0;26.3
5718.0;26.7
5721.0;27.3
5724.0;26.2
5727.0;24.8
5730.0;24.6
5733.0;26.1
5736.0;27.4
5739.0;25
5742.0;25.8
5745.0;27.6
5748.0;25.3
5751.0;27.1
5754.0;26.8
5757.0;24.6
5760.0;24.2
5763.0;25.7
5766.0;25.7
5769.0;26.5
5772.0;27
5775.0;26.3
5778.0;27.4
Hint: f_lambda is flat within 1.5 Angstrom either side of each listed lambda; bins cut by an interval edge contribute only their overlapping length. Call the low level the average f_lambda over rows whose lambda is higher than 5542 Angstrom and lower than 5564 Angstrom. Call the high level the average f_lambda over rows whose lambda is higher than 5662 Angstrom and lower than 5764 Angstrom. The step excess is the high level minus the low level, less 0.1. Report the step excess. -0.4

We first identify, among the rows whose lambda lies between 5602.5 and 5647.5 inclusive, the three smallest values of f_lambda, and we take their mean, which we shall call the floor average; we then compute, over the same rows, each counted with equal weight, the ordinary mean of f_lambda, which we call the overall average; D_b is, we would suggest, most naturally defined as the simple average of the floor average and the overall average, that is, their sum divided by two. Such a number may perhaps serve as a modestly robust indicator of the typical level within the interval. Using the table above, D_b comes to 25.2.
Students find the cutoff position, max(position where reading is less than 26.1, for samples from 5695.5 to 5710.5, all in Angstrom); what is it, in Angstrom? 5709.0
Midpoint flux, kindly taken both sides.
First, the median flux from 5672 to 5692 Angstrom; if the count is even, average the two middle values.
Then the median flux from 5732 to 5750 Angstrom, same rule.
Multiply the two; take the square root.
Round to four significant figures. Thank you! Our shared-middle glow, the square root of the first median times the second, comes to 25.97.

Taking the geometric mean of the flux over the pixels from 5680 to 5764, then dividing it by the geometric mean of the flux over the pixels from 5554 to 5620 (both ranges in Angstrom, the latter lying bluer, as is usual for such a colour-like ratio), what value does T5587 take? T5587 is 1.034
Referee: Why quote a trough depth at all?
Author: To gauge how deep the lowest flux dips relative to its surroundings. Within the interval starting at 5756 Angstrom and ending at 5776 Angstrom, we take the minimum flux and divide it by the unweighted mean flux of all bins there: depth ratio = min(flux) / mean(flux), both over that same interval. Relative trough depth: 0.941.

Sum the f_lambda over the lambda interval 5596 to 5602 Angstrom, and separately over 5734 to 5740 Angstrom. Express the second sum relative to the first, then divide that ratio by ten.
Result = 0.104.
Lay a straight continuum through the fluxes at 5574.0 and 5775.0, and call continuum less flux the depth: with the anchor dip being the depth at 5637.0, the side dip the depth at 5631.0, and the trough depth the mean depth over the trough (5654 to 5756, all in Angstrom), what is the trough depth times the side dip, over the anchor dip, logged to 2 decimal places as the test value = 1.07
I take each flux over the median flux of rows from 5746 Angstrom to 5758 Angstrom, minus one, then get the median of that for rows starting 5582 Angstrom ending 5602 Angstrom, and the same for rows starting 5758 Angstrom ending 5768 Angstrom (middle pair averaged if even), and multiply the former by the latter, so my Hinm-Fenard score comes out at 0.0010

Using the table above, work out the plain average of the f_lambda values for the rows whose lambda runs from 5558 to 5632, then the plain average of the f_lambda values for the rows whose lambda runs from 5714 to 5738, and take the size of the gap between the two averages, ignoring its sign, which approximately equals 0.92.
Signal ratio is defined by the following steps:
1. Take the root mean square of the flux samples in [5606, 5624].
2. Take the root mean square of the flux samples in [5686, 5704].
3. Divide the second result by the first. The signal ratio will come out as 1.03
